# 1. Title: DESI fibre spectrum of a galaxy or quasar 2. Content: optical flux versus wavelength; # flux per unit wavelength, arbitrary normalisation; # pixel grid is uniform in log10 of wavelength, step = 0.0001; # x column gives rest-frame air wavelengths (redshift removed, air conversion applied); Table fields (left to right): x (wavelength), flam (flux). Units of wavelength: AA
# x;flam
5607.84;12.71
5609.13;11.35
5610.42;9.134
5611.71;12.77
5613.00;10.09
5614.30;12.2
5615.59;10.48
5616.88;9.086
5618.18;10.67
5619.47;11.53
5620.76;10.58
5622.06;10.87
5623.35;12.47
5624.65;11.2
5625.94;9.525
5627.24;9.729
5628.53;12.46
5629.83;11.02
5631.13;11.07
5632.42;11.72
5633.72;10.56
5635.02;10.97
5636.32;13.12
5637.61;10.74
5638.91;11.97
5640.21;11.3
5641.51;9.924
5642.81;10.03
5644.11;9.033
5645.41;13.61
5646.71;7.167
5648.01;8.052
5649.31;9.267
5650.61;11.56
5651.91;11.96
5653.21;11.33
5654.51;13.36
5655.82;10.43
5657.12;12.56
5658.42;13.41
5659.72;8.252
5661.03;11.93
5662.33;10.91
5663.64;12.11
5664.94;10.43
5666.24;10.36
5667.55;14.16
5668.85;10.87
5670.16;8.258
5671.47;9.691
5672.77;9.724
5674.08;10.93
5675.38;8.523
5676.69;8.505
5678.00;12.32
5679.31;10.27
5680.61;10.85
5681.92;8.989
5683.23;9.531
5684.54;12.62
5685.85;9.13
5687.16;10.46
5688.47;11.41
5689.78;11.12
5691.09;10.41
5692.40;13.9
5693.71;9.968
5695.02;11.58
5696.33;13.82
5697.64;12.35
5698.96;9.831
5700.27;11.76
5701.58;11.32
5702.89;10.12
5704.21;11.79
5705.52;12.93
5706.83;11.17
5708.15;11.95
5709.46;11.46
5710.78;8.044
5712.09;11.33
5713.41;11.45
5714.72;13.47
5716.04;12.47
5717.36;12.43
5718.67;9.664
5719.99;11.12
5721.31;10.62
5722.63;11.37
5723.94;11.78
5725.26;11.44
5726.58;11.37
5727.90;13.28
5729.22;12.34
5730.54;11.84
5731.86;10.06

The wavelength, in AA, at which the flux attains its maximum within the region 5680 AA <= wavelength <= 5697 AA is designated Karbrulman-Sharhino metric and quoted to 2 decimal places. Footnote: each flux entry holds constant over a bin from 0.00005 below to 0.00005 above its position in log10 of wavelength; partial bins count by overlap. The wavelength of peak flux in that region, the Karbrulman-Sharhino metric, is 5692.40 AA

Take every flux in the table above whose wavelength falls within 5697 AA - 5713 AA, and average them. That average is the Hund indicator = 11.2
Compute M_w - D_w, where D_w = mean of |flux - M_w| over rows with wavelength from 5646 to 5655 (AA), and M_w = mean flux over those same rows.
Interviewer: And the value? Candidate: 8.5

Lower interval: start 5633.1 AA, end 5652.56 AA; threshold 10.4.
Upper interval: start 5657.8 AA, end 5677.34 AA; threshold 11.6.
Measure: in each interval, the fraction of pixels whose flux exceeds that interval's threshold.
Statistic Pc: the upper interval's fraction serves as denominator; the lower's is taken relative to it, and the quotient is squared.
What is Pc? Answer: 5.1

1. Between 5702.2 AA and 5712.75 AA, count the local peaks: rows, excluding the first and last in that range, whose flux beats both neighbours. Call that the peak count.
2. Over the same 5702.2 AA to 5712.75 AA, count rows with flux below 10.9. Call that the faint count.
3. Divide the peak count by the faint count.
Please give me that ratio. 1.0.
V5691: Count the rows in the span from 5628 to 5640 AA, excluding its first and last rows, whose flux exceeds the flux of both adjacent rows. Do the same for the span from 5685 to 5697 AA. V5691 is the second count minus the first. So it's 0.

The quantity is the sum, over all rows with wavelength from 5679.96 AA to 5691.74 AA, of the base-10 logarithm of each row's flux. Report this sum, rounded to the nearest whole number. 9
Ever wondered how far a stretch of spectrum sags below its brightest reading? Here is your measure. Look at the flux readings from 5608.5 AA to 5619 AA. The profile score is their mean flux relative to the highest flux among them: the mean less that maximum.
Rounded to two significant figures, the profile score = -2.0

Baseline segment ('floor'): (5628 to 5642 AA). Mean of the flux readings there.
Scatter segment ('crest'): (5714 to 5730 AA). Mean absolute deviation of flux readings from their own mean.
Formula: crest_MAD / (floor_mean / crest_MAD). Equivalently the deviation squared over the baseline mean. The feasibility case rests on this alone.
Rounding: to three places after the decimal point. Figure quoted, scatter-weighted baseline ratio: 0.063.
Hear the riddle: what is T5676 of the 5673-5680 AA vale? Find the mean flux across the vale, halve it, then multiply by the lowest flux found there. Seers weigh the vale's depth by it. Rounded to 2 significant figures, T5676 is 43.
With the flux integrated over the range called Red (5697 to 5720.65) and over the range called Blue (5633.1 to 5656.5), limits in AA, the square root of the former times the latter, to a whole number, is 261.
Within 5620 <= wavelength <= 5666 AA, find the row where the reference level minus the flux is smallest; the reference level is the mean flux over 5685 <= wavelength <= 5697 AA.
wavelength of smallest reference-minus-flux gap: 5645.41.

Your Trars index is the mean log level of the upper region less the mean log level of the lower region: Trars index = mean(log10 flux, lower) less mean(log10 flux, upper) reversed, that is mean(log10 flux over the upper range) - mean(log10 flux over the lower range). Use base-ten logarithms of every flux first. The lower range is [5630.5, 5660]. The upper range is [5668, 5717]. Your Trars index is 0.00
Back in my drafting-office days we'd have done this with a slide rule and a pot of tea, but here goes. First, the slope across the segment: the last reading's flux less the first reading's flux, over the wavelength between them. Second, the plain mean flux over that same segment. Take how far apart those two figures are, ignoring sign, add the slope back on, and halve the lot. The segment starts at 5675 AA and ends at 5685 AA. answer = 5.10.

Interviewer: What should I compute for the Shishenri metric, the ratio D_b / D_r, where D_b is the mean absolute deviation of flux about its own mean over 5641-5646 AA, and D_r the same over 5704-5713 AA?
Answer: 1.6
